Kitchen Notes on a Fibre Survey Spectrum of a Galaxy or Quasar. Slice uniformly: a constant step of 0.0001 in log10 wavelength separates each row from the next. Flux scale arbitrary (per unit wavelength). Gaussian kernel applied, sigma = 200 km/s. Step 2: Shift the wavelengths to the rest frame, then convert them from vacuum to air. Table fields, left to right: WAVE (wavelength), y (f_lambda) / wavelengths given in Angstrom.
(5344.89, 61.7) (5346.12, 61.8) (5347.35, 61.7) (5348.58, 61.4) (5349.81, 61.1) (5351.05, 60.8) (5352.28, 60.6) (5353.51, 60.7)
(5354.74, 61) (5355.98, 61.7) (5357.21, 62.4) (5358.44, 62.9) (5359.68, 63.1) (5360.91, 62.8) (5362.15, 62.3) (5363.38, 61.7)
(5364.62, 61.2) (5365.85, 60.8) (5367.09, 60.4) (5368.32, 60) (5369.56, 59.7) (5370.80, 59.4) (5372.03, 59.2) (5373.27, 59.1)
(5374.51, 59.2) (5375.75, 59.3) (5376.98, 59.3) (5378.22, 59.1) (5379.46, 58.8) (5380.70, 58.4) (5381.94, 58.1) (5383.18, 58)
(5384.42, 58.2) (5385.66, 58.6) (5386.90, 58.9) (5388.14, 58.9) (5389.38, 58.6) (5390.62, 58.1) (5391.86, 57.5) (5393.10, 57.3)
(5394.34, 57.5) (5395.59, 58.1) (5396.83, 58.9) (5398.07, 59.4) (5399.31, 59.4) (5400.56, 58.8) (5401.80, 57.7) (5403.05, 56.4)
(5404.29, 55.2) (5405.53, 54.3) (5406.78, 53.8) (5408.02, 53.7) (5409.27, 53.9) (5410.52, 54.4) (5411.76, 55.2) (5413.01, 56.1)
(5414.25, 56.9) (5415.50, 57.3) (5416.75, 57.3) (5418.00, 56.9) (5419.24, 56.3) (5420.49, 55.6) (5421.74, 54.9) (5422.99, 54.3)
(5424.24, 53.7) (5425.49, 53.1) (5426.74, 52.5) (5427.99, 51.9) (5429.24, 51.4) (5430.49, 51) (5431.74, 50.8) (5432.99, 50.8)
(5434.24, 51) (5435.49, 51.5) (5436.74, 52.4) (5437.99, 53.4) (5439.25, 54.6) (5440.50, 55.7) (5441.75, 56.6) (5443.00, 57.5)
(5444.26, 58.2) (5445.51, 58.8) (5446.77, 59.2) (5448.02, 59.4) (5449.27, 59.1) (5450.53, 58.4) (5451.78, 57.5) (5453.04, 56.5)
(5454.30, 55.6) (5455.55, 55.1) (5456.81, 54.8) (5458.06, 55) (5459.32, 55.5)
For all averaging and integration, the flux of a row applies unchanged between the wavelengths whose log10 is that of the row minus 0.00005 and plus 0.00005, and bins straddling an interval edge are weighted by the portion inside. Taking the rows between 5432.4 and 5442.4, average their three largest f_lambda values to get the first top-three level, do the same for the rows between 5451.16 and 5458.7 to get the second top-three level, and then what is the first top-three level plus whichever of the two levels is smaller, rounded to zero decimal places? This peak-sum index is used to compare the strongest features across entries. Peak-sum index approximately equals 111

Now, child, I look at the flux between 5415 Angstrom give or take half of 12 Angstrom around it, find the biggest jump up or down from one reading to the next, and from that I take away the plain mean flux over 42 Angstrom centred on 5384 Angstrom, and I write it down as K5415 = -57.9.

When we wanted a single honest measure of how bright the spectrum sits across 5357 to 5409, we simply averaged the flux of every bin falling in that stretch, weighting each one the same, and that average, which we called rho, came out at 58.9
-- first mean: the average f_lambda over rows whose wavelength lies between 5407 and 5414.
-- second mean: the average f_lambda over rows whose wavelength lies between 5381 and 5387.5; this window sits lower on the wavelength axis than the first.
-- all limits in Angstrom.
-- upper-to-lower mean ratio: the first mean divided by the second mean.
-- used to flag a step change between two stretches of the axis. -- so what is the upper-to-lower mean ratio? 0.94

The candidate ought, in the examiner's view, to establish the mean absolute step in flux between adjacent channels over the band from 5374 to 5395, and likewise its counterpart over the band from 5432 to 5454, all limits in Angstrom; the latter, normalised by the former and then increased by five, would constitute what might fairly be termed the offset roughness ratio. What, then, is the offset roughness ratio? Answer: 7.80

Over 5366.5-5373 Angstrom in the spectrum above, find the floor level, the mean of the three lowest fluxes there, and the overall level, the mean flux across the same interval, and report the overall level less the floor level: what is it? 0.3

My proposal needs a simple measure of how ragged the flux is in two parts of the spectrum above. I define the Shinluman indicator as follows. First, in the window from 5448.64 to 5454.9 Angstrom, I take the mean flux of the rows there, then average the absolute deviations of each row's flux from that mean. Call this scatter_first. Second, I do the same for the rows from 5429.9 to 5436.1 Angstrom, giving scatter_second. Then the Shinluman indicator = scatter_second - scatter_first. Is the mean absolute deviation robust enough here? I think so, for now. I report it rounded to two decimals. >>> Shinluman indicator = -0.90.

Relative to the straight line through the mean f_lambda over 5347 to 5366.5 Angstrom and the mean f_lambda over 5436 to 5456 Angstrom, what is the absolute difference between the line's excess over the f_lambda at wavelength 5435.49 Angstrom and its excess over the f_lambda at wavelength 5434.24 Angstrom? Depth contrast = 1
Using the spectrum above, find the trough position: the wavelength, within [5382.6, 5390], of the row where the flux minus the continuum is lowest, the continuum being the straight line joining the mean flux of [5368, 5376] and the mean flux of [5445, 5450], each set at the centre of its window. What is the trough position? 5383.18 Angstrom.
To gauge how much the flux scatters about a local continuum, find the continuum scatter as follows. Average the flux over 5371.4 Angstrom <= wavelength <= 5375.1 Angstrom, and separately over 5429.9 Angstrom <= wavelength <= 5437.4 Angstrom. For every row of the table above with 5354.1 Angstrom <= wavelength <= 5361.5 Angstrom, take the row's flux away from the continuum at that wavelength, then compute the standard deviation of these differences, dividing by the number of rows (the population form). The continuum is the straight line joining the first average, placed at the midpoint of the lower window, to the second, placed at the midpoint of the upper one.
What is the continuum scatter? 1.0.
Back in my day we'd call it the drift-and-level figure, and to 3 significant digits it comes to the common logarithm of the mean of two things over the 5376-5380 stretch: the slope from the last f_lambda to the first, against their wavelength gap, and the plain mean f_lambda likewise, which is 1.47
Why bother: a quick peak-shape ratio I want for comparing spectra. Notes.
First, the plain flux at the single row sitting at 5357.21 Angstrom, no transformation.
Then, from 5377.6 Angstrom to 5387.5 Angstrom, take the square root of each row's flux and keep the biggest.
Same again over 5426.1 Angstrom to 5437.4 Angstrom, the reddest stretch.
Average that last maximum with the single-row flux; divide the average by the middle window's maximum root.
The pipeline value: 4.53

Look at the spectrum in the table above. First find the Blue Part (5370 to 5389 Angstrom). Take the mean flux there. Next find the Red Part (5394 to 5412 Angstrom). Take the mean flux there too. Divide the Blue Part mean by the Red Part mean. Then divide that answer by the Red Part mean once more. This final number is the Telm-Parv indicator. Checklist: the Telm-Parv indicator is 0.0185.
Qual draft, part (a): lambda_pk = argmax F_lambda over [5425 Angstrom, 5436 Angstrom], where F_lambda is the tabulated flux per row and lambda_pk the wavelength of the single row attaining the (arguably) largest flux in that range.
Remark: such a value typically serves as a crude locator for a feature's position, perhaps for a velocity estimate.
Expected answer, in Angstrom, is 5425.49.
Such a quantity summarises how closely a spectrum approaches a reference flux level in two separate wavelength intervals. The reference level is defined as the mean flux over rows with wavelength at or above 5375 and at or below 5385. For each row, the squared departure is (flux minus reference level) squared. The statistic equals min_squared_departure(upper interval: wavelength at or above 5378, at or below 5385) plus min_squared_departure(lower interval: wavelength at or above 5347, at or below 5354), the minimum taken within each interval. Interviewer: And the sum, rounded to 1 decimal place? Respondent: 3.8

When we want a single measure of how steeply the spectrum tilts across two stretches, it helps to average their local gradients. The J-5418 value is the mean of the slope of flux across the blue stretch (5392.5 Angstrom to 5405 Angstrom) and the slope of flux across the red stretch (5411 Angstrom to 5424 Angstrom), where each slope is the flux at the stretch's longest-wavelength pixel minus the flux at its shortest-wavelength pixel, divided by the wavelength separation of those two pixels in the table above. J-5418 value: -0.13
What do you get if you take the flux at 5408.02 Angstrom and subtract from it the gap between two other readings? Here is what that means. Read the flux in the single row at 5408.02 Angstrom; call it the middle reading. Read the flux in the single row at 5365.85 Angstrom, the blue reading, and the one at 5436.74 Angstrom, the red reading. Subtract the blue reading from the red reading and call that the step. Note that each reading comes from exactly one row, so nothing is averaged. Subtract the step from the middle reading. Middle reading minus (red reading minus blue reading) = 62.1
